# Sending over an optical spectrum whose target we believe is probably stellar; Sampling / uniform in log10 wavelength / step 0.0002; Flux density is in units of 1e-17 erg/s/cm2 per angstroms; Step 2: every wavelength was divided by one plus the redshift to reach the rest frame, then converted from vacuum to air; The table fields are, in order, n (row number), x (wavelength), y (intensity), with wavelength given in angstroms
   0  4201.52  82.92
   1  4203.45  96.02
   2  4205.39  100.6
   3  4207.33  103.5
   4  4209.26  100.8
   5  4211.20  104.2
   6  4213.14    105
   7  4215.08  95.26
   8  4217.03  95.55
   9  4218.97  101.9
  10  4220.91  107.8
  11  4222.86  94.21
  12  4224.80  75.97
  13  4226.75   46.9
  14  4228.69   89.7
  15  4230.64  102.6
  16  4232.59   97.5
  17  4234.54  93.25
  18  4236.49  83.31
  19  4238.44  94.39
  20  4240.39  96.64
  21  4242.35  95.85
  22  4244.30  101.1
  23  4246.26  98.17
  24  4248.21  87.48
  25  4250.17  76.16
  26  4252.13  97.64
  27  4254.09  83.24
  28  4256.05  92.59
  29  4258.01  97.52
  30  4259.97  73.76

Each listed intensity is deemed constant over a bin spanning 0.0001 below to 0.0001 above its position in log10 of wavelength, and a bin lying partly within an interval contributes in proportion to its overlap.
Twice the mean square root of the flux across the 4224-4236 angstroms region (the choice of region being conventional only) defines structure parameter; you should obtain 18.2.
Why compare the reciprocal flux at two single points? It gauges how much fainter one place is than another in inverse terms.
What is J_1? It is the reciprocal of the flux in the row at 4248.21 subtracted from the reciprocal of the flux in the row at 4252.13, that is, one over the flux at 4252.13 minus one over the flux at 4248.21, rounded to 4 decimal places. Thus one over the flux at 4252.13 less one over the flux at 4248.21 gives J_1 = -0.0012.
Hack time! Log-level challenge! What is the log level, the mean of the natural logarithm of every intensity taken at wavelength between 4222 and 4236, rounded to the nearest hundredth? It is 4.42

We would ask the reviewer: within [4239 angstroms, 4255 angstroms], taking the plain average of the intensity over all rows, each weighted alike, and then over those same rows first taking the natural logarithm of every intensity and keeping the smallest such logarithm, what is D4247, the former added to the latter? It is 96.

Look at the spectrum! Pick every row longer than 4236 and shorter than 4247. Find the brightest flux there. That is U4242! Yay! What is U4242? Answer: 101.1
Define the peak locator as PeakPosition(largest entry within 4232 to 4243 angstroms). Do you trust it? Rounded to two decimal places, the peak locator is 4232.59 angstroms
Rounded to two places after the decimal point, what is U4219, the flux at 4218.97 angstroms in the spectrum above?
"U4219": 101.90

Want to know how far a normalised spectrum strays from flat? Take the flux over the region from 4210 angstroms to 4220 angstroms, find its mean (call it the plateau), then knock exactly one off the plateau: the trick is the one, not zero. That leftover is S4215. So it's 99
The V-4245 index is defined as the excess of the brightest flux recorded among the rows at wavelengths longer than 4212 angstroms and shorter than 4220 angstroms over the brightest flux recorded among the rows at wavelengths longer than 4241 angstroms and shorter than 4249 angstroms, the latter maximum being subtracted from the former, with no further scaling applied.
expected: 3.9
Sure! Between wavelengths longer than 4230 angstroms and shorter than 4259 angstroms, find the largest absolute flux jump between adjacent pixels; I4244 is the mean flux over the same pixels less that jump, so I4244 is 72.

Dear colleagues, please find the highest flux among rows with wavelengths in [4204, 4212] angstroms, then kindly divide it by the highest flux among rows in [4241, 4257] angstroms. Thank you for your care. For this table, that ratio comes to 1.03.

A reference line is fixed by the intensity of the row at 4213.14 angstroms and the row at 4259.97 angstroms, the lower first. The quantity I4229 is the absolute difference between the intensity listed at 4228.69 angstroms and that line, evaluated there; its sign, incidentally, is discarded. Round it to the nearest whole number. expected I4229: 5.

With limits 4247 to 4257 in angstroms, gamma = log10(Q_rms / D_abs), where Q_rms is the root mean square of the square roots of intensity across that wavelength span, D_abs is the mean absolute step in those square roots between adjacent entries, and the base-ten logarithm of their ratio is 1.1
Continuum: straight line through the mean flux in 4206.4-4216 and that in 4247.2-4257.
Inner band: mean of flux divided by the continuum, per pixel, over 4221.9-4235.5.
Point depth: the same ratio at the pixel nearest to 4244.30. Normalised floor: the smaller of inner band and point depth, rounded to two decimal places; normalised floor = 0.90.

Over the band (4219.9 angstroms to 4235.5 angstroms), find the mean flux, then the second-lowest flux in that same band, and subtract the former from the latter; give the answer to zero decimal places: -13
